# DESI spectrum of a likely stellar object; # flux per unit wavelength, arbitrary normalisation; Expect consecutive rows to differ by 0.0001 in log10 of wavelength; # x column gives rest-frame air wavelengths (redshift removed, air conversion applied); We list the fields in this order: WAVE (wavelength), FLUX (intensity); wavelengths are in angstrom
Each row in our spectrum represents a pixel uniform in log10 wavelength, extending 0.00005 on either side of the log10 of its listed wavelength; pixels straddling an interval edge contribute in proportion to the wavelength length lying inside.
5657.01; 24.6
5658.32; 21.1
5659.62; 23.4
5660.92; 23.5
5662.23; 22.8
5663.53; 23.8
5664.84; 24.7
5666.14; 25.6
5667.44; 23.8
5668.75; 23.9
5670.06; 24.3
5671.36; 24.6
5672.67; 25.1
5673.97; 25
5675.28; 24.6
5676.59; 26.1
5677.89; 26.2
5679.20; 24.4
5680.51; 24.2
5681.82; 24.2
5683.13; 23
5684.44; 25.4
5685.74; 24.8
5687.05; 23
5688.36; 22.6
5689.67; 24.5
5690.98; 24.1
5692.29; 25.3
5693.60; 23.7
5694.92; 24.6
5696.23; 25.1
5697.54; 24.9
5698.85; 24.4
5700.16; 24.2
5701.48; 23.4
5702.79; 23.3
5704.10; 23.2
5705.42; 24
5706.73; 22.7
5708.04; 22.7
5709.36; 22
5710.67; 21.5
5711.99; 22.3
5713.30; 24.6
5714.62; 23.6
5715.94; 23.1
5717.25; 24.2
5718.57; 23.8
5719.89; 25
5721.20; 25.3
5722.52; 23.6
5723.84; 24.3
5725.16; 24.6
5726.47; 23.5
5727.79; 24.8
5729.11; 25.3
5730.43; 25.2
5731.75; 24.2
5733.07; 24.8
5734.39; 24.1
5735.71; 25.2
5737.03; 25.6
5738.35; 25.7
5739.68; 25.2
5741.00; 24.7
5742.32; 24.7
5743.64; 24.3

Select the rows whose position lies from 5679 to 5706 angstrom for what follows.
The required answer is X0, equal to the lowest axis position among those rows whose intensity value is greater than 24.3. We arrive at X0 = 5679.20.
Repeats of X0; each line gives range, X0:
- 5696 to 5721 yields 5696.23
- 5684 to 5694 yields 5684.44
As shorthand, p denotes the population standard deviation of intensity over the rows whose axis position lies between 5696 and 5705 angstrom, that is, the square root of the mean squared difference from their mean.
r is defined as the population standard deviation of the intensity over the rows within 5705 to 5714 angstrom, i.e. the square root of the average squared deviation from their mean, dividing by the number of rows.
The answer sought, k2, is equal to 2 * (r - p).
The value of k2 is 0.6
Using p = 0.72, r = 1.0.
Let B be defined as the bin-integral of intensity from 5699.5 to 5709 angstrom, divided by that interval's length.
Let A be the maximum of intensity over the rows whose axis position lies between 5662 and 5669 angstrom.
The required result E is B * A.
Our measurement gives 596.7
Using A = 25.6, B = 23.3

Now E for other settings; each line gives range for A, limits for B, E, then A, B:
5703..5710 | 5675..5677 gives 608.6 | 24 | 25.4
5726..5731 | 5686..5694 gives 605.2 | 25.3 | 23.9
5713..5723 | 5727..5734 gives 627.3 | 25.3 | 24.8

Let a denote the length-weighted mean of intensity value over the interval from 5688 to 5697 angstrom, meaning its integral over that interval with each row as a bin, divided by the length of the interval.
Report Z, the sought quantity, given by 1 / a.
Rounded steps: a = 24.3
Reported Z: 0.0411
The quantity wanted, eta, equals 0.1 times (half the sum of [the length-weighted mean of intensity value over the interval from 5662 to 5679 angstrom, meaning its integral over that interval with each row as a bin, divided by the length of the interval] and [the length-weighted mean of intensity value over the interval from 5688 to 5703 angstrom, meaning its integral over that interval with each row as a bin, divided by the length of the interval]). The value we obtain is 2.45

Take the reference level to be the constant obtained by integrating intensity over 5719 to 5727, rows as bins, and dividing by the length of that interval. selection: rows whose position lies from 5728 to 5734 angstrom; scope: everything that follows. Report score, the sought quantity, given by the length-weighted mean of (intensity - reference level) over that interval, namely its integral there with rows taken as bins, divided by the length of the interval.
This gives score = 0.4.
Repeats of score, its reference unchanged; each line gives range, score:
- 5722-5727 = -0.4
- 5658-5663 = -1.6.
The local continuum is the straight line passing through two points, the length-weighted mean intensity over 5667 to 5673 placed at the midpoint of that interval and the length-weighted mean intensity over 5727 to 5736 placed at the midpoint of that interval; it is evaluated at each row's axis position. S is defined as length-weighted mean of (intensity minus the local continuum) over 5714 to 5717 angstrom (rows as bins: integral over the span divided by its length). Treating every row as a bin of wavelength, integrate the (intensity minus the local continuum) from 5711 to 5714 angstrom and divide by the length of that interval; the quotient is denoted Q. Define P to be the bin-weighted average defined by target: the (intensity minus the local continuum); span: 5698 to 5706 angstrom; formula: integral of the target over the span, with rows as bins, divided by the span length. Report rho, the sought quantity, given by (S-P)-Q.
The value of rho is 1.0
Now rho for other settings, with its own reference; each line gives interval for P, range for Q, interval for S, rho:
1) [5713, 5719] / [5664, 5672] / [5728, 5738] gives 0.8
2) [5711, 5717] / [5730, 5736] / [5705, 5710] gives -0.4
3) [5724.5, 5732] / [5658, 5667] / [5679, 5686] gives 0.6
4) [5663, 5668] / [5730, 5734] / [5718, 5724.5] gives -0.4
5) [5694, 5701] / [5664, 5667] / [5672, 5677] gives 0.0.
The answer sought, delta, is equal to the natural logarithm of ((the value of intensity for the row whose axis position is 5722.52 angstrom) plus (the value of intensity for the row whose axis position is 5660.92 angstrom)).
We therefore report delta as 3.85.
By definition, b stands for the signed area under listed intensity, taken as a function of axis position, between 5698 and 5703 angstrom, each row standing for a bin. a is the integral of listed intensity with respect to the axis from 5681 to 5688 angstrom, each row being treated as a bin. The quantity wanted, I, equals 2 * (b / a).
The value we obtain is 1.42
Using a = 168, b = 120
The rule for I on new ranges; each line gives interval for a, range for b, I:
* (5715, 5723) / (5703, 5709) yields 1.43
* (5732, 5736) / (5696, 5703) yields 3.45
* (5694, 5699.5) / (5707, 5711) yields 1.31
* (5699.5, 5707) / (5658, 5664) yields 1.57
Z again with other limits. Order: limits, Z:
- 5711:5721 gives 0.0420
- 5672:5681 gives 0.0398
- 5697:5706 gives 0.0419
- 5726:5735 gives 0.0407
